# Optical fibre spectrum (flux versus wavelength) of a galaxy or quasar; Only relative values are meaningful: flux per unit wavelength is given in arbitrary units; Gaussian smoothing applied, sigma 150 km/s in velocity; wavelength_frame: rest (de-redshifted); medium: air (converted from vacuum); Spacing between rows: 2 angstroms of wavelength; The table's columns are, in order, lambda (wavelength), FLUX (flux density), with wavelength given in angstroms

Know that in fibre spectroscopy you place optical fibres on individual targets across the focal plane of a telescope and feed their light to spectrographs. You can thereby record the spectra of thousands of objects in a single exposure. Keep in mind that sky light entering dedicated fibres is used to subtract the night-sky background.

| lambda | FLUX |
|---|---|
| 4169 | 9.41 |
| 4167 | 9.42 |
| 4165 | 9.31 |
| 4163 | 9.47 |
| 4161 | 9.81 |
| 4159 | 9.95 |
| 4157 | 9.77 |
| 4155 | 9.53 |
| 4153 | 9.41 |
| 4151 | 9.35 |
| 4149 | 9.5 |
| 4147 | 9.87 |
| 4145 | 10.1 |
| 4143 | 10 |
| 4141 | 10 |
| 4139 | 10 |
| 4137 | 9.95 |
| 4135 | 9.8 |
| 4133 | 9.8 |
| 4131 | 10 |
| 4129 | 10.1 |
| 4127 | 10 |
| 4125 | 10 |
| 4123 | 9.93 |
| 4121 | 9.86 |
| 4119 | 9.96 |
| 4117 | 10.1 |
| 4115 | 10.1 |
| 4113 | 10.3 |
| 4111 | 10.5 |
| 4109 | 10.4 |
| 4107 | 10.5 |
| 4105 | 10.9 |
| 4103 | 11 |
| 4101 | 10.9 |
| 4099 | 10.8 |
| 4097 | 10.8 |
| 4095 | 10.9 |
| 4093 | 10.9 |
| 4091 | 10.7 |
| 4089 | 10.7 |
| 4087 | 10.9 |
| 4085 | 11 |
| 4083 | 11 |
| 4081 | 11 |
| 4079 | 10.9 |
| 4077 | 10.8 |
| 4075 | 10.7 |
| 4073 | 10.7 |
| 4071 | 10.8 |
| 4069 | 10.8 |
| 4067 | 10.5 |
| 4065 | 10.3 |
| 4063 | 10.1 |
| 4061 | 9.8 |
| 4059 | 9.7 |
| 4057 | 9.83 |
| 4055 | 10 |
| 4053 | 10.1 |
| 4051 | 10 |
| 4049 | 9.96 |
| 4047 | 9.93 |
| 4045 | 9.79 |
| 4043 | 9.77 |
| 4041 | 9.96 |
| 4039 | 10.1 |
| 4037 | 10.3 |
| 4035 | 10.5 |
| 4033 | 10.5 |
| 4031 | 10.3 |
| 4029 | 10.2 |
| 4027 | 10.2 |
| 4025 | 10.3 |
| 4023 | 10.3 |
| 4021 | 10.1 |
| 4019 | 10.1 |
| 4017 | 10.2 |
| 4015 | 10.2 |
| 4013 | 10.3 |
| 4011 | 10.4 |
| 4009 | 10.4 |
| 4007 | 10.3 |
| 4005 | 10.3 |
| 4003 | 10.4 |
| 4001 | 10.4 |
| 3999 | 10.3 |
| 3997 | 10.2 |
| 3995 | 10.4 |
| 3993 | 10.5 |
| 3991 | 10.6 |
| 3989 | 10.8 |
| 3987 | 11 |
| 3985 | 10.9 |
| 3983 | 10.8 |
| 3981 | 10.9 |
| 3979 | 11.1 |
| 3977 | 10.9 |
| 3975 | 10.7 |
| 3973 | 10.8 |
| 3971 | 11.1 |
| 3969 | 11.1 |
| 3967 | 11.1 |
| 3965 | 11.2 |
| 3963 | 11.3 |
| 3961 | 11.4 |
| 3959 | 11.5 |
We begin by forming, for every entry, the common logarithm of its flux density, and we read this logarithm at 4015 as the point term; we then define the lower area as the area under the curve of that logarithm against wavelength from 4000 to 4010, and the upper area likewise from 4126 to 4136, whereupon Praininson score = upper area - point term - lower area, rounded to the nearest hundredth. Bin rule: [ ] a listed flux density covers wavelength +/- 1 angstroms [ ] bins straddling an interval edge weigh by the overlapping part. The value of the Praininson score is -1.19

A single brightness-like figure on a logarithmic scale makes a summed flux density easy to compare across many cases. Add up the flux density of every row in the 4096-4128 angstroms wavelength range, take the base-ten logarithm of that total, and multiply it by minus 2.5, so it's -5.55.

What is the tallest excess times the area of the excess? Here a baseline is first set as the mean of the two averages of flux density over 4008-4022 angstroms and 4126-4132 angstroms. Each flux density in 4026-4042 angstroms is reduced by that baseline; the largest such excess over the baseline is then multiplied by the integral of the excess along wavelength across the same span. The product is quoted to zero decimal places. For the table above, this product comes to 1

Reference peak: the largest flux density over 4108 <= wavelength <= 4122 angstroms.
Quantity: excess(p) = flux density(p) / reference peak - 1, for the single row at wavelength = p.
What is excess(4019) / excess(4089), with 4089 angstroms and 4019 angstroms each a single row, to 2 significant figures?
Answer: -2.0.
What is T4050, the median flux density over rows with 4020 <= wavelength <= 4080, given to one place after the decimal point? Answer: 10.2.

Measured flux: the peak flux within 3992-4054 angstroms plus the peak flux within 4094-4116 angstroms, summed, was 21.50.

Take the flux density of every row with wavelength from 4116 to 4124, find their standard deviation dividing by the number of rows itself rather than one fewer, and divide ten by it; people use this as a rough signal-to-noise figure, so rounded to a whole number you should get 115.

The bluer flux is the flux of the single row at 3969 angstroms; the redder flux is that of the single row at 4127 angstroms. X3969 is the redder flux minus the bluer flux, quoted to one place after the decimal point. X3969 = -1.1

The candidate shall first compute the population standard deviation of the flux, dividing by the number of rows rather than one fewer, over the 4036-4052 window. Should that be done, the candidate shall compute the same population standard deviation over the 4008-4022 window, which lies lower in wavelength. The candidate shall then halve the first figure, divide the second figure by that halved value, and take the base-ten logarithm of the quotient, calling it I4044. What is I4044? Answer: 0.17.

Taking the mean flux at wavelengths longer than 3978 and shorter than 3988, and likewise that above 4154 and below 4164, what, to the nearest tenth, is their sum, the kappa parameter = 20.6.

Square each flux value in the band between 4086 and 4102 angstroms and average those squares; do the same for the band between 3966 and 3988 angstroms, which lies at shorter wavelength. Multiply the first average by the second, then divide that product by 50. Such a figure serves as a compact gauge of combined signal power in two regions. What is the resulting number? 281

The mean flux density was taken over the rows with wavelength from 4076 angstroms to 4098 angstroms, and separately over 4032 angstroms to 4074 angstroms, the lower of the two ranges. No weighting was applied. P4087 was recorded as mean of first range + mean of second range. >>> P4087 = 21.0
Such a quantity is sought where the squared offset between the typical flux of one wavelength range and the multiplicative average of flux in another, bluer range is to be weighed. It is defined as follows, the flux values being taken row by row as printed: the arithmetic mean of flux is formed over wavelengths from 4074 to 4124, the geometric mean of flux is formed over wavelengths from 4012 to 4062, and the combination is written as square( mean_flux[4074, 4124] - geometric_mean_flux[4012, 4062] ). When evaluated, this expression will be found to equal 0.28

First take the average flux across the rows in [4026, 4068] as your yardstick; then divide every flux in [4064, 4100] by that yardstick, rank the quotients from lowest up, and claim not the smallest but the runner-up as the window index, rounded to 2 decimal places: 1.04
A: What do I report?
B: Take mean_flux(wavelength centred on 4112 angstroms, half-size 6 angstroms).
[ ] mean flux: 10.3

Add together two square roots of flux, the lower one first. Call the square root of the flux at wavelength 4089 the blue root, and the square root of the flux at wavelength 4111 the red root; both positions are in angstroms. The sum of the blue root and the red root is 6.51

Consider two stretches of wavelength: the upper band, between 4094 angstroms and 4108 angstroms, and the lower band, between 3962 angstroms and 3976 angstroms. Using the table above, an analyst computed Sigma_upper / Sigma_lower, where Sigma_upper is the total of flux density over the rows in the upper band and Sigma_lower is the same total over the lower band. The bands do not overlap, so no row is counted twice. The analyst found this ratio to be 0.98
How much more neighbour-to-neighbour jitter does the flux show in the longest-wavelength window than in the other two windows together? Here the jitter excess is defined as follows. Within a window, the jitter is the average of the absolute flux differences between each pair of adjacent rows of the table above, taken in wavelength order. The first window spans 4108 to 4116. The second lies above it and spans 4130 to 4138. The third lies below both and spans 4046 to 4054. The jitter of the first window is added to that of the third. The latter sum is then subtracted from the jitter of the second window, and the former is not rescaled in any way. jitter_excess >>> -0.11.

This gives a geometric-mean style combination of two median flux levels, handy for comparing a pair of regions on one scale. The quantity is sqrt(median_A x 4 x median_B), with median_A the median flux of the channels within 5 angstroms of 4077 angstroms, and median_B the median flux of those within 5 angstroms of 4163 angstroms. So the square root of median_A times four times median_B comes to 20.2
